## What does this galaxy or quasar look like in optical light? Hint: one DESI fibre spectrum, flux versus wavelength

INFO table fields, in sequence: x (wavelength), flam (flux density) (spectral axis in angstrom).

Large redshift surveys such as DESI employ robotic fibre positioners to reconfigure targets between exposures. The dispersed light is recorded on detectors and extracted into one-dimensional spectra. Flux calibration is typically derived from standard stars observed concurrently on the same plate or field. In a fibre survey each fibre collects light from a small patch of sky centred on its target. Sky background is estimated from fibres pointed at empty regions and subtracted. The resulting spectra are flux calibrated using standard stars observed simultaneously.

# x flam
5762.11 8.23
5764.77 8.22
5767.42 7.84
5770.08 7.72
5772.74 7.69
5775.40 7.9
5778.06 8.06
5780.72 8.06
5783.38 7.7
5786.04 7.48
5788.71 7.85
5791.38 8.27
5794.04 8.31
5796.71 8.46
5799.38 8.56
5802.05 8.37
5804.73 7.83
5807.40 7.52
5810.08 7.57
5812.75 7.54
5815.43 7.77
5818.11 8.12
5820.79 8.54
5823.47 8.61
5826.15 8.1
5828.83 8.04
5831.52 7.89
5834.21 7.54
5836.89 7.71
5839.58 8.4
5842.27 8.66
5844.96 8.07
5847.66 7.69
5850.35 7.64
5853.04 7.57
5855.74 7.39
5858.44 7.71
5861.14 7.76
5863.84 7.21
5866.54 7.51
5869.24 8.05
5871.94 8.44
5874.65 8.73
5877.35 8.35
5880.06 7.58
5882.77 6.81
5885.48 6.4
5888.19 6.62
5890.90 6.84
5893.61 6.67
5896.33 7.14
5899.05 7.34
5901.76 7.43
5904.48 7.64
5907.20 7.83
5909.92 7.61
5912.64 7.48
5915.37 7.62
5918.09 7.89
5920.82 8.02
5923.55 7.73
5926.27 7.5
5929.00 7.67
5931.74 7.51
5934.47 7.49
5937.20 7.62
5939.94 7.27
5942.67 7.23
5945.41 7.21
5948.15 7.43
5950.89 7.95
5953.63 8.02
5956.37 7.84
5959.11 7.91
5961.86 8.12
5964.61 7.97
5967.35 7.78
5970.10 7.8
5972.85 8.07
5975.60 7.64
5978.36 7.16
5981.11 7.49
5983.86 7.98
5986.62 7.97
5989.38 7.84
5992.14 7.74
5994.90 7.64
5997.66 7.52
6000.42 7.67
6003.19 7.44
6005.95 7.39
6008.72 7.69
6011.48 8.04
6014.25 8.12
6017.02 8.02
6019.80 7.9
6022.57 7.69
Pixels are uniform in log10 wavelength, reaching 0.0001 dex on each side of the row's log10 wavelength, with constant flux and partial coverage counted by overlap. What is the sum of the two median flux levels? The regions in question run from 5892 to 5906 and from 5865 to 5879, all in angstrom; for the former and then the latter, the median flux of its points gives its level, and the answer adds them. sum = 15.7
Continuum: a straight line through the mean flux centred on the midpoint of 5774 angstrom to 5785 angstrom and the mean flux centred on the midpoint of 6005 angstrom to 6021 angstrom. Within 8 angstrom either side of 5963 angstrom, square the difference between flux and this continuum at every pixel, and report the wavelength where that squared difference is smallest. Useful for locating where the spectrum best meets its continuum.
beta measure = 5959.11 angstrom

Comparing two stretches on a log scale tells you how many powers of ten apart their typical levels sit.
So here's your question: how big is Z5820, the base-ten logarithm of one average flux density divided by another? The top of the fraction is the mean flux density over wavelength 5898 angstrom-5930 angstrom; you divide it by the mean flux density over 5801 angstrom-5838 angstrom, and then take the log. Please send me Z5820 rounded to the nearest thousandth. -0.016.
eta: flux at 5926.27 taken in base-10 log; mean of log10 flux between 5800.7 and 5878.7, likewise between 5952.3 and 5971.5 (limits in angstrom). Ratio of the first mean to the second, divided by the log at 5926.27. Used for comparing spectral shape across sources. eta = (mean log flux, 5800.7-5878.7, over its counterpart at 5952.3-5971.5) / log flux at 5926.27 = 1.14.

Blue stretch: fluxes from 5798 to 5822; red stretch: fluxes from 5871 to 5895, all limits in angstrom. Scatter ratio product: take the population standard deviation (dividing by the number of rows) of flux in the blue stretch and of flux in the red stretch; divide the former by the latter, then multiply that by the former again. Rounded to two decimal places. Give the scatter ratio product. 0.19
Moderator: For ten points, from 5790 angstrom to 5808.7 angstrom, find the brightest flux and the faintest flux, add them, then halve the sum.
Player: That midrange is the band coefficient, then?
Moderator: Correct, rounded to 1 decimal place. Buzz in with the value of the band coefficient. 8.0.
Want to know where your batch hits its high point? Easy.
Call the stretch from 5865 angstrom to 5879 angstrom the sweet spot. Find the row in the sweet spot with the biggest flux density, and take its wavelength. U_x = 5874.65 angstrom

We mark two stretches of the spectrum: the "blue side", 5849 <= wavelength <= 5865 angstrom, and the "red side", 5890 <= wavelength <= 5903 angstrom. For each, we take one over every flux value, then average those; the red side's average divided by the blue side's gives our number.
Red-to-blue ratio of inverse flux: 1.07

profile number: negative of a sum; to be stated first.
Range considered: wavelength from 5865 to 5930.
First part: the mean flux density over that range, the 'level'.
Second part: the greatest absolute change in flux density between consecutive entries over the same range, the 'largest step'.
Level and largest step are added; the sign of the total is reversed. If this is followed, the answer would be -8.31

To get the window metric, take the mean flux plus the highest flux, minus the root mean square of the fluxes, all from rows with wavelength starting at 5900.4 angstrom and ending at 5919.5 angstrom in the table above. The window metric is 7.89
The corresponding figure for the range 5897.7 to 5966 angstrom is 8.12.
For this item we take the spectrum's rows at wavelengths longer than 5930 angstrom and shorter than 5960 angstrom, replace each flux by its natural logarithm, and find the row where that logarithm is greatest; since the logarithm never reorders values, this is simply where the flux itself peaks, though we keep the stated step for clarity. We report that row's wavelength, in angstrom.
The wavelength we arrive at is 5953.63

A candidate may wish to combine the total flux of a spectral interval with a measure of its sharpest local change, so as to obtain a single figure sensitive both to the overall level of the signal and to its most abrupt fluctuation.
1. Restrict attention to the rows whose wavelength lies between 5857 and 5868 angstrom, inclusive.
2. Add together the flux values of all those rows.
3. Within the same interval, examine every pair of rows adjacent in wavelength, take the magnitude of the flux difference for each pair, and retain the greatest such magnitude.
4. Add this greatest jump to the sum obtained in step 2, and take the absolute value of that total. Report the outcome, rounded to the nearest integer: 31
